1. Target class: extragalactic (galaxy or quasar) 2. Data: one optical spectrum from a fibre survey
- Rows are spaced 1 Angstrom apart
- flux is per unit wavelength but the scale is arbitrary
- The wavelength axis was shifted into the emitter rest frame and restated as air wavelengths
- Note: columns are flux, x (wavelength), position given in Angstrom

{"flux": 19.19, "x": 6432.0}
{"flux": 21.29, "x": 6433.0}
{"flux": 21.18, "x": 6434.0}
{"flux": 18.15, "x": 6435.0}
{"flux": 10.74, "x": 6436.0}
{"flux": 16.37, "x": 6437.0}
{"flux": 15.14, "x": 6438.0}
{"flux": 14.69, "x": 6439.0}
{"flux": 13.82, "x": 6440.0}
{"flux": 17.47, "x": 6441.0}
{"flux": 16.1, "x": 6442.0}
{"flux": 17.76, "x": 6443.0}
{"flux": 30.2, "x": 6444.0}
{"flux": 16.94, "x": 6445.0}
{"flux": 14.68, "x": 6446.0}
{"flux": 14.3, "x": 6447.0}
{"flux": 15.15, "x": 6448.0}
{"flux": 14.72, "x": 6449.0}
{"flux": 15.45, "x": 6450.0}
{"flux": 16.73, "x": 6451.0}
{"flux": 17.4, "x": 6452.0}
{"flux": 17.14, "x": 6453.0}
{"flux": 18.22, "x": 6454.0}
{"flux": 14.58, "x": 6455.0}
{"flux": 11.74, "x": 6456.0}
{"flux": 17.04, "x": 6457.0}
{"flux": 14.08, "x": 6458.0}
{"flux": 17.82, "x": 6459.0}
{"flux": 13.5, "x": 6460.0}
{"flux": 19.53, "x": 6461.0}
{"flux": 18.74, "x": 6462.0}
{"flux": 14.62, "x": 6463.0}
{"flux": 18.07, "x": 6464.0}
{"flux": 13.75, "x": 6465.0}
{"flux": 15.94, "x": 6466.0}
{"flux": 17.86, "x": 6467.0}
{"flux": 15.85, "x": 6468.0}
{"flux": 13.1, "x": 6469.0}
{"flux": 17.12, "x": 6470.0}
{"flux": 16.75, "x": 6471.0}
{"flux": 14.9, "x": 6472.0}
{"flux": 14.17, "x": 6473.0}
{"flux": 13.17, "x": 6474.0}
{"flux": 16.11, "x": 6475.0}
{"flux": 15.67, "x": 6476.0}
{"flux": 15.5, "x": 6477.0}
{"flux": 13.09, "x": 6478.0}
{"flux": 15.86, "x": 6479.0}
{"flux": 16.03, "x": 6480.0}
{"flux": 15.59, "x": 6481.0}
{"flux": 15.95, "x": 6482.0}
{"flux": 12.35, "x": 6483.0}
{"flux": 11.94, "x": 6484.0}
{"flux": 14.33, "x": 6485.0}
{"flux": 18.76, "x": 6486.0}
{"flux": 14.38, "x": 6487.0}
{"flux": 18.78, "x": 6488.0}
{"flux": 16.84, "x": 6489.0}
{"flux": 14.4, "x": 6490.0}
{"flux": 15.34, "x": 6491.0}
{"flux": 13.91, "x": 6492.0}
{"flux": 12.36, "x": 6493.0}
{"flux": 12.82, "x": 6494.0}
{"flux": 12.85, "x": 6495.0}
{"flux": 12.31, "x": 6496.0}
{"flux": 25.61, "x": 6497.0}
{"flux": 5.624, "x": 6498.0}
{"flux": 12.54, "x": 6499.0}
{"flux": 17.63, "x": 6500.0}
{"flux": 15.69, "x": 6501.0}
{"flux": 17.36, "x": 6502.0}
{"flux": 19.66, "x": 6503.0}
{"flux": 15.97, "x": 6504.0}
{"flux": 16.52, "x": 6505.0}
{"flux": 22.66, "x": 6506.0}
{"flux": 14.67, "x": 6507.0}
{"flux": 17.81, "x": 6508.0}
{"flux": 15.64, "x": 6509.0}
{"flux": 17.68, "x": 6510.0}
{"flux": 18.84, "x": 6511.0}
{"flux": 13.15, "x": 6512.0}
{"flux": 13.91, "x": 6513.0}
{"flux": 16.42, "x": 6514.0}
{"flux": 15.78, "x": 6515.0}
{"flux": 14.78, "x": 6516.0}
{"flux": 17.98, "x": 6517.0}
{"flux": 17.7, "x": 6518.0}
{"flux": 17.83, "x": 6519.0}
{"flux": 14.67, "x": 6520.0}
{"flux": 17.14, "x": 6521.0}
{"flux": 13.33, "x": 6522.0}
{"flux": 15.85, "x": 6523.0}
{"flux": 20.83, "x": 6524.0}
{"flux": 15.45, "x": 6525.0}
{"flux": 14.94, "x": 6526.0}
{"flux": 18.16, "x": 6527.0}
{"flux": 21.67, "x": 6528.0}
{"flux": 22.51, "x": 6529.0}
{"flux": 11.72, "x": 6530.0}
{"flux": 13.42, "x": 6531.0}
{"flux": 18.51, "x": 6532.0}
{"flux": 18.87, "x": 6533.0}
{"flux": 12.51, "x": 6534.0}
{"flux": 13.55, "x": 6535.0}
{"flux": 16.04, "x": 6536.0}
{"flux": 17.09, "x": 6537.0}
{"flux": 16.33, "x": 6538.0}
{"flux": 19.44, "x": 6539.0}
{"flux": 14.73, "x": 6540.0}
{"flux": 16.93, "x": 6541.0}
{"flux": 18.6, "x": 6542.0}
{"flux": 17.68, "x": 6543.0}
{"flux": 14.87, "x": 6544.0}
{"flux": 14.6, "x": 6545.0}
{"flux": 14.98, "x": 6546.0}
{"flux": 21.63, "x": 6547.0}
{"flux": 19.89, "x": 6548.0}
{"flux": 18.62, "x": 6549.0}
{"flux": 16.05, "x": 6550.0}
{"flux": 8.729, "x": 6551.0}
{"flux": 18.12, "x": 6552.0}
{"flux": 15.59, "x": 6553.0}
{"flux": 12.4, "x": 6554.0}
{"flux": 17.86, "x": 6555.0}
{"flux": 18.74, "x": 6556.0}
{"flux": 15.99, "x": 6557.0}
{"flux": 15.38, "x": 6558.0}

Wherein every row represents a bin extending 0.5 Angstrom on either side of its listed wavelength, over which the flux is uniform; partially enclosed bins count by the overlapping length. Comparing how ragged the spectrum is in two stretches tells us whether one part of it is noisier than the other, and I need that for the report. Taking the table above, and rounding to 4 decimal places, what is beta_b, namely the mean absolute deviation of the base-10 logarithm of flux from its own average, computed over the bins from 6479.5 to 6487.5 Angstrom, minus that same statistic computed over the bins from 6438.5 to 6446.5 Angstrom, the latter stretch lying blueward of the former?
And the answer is -0.0176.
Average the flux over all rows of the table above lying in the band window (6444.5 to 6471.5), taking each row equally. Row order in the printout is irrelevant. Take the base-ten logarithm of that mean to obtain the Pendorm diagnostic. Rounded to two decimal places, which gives 1.20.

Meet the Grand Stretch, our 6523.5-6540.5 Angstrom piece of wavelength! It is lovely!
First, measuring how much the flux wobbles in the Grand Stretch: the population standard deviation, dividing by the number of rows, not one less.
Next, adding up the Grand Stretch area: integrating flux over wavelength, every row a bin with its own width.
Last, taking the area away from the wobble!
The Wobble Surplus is -283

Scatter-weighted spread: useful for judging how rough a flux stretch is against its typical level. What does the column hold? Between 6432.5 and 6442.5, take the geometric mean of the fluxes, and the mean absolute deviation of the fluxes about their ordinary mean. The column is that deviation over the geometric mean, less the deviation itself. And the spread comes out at -2.3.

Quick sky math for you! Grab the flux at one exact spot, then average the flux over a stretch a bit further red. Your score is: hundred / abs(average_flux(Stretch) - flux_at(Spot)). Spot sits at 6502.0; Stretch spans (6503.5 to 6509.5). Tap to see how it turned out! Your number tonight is 674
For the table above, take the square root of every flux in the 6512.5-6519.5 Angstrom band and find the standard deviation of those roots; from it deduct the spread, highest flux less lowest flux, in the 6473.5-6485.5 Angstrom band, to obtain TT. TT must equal -4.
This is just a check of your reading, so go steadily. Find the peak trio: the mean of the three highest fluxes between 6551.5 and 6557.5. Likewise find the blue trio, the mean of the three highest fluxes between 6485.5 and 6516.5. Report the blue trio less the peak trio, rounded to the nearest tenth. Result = 4.4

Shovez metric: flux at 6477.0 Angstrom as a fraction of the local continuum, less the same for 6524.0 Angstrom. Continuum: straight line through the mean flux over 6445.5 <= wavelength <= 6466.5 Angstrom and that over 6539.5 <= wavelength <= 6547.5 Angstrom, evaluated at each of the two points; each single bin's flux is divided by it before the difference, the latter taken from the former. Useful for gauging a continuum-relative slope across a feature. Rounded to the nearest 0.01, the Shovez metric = -0.29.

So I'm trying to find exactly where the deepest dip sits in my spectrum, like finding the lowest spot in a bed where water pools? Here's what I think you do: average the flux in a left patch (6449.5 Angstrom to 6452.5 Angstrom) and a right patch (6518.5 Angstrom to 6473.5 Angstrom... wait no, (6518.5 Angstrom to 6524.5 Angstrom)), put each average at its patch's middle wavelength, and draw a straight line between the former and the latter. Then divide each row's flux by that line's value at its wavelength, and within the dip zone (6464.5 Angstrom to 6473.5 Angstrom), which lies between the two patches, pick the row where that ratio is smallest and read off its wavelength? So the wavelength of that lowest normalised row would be 6469.0 Angstrom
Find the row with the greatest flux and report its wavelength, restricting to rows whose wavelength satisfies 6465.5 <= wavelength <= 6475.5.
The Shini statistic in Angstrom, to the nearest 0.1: 6467.0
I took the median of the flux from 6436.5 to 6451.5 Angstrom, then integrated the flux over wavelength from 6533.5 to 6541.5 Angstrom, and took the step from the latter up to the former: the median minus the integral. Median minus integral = -111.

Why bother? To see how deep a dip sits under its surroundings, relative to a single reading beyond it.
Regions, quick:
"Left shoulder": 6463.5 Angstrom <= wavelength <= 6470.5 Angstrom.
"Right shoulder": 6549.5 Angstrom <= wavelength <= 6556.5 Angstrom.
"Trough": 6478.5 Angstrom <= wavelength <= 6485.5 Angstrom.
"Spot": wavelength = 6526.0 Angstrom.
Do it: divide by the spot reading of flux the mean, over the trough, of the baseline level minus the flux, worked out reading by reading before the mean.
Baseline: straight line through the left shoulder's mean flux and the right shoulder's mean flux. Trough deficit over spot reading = 0.09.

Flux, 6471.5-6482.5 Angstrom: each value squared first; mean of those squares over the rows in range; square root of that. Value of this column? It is 15.1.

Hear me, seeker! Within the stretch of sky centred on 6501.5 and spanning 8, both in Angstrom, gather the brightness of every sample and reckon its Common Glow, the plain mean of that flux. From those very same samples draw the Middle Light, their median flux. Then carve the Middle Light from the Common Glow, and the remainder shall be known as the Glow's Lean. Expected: -1.1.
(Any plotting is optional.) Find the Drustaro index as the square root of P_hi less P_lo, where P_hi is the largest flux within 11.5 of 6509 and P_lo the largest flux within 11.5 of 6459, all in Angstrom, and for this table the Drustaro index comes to 1.77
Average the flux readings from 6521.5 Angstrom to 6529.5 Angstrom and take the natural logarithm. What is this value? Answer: 2.88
